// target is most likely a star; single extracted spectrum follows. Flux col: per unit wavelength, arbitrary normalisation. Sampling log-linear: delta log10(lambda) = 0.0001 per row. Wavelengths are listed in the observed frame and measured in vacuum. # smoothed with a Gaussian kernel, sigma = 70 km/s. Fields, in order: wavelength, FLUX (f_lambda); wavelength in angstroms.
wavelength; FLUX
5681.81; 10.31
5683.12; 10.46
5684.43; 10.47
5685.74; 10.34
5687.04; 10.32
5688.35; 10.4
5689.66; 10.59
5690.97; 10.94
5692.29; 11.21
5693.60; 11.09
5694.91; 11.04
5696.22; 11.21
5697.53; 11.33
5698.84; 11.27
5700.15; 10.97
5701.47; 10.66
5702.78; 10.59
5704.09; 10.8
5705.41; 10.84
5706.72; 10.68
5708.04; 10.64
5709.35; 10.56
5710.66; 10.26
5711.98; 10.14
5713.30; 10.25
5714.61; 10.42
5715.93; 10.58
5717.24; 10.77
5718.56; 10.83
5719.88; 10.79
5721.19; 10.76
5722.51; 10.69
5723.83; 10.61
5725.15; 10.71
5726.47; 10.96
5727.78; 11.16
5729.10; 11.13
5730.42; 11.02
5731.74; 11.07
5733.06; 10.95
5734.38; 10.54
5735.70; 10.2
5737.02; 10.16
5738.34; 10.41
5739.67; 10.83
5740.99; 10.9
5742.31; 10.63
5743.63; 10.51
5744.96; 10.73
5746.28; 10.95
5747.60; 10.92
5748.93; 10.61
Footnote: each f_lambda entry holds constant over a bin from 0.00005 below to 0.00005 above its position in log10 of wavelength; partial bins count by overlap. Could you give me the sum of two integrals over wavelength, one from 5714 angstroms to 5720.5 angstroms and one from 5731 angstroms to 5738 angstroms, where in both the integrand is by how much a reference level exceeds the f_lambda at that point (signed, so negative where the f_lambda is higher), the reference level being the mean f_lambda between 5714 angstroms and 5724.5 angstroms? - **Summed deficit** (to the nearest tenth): 0.7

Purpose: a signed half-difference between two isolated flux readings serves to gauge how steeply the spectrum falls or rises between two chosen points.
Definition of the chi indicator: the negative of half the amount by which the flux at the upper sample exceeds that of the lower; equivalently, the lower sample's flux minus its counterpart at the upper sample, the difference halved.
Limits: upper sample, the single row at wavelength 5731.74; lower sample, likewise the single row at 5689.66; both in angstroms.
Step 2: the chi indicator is -0.24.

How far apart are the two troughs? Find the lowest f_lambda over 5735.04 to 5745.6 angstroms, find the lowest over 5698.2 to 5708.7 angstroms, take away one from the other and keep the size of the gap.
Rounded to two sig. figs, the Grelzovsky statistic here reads 0.43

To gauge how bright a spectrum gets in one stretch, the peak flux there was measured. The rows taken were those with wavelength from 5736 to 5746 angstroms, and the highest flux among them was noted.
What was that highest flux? 10.9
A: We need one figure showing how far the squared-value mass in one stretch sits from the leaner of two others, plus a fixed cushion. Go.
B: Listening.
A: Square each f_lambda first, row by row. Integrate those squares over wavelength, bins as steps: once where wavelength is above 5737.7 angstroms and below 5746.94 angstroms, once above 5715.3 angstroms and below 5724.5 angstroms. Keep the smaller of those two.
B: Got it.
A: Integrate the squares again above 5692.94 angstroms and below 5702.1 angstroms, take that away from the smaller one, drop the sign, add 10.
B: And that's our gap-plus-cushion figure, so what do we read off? 79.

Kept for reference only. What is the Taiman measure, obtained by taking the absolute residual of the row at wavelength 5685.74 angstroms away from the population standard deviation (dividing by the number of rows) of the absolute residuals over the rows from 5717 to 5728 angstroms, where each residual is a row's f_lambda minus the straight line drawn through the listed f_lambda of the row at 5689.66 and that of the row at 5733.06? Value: -0.13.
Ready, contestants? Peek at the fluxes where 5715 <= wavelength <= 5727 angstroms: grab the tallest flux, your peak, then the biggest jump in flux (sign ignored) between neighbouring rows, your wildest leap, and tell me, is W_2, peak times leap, 2.74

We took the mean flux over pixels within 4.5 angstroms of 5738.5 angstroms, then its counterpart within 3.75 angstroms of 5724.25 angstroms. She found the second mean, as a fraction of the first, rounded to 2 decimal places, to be 1.03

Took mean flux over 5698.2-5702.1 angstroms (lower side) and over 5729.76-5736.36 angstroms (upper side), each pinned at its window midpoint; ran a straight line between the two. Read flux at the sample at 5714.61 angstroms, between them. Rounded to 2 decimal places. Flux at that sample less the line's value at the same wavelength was -0.45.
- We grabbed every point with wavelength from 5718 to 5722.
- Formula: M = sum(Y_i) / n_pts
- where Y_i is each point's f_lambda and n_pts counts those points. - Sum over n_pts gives 10.8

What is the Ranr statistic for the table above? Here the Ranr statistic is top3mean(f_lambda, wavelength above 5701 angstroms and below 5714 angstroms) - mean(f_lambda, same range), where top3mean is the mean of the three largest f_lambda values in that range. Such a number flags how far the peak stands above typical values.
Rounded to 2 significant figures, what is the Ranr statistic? 0.23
